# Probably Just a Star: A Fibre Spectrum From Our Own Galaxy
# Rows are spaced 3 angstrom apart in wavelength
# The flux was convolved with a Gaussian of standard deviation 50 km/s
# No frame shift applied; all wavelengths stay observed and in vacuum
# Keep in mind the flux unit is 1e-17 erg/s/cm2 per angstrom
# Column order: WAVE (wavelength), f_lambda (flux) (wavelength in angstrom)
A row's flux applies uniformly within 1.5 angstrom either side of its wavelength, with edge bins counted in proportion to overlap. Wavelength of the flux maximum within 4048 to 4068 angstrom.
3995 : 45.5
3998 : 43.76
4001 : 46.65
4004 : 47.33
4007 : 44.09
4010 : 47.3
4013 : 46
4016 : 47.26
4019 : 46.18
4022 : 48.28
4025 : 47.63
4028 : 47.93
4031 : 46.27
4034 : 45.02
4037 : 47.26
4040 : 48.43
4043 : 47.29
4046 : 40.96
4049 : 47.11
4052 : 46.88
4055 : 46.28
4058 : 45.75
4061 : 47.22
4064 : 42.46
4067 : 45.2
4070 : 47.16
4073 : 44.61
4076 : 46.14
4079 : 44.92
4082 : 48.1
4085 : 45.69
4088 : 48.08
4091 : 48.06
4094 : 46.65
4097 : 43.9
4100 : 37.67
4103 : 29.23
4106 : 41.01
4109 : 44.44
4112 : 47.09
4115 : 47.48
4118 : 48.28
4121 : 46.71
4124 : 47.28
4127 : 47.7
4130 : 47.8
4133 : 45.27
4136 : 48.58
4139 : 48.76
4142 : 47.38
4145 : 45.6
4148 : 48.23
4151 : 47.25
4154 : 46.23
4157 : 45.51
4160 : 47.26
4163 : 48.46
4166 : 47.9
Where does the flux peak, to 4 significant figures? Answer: 4061 angstrom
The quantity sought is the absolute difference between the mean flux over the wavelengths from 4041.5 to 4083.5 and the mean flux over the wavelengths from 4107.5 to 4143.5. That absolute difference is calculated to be 1.5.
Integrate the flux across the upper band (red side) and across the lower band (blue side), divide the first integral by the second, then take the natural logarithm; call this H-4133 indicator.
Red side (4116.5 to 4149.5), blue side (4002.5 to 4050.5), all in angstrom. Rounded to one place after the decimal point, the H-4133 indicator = -0.4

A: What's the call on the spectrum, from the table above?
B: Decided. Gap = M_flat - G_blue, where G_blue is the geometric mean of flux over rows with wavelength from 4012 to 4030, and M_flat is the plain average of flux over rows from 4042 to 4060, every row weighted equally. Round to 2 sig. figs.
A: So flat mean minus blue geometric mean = -1.5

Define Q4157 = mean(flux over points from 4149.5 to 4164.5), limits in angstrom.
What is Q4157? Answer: 46.9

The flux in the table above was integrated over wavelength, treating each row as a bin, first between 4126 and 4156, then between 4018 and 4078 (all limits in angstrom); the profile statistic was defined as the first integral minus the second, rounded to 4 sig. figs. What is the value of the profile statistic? -1354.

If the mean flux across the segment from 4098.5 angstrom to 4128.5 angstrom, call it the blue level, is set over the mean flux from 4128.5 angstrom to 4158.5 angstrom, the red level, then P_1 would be 0.93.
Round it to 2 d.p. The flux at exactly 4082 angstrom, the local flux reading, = 48.10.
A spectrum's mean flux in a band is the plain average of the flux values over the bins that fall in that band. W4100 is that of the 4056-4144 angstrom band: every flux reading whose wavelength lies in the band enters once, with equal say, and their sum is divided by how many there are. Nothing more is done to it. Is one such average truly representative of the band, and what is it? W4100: 45.5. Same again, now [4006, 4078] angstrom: 46.2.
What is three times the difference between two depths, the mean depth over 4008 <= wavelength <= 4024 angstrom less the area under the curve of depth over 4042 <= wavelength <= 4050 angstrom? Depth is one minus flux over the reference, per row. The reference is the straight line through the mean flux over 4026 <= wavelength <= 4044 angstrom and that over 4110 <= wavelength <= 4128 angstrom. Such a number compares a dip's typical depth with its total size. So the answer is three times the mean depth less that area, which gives -1.1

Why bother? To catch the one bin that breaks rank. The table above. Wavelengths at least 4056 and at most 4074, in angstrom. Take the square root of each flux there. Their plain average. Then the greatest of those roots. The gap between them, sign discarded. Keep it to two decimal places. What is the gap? 0.13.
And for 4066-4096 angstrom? 0.12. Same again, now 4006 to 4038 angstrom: 0.12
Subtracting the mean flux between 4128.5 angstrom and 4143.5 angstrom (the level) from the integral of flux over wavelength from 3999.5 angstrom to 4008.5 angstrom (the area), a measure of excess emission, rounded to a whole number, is 367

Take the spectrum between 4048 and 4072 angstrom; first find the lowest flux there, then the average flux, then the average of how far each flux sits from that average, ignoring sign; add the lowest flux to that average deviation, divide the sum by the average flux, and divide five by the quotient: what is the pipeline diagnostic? 5.27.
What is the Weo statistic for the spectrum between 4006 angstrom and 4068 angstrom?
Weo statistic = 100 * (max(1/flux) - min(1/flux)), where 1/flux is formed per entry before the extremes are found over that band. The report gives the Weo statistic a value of 0.38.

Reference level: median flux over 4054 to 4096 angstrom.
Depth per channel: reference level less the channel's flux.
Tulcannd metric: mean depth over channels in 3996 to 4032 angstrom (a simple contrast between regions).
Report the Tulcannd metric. -0.3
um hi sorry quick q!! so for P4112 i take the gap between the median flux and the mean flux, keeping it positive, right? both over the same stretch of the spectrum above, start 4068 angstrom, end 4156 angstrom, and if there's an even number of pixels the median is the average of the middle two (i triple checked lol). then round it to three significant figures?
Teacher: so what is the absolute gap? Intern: 1.39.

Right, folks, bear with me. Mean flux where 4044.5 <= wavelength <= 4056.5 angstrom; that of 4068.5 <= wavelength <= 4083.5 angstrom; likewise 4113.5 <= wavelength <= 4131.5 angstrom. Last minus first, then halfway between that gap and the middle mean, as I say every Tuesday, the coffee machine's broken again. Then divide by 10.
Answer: 2.42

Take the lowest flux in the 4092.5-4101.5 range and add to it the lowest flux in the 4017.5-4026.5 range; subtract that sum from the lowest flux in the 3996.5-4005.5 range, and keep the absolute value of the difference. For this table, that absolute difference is 40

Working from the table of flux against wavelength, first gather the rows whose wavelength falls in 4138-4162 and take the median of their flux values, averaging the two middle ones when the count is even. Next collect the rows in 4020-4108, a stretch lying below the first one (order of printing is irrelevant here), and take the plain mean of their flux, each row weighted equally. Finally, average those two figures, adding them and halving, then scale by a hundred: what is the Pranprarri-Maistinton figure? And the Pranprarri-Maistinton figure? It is 4623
